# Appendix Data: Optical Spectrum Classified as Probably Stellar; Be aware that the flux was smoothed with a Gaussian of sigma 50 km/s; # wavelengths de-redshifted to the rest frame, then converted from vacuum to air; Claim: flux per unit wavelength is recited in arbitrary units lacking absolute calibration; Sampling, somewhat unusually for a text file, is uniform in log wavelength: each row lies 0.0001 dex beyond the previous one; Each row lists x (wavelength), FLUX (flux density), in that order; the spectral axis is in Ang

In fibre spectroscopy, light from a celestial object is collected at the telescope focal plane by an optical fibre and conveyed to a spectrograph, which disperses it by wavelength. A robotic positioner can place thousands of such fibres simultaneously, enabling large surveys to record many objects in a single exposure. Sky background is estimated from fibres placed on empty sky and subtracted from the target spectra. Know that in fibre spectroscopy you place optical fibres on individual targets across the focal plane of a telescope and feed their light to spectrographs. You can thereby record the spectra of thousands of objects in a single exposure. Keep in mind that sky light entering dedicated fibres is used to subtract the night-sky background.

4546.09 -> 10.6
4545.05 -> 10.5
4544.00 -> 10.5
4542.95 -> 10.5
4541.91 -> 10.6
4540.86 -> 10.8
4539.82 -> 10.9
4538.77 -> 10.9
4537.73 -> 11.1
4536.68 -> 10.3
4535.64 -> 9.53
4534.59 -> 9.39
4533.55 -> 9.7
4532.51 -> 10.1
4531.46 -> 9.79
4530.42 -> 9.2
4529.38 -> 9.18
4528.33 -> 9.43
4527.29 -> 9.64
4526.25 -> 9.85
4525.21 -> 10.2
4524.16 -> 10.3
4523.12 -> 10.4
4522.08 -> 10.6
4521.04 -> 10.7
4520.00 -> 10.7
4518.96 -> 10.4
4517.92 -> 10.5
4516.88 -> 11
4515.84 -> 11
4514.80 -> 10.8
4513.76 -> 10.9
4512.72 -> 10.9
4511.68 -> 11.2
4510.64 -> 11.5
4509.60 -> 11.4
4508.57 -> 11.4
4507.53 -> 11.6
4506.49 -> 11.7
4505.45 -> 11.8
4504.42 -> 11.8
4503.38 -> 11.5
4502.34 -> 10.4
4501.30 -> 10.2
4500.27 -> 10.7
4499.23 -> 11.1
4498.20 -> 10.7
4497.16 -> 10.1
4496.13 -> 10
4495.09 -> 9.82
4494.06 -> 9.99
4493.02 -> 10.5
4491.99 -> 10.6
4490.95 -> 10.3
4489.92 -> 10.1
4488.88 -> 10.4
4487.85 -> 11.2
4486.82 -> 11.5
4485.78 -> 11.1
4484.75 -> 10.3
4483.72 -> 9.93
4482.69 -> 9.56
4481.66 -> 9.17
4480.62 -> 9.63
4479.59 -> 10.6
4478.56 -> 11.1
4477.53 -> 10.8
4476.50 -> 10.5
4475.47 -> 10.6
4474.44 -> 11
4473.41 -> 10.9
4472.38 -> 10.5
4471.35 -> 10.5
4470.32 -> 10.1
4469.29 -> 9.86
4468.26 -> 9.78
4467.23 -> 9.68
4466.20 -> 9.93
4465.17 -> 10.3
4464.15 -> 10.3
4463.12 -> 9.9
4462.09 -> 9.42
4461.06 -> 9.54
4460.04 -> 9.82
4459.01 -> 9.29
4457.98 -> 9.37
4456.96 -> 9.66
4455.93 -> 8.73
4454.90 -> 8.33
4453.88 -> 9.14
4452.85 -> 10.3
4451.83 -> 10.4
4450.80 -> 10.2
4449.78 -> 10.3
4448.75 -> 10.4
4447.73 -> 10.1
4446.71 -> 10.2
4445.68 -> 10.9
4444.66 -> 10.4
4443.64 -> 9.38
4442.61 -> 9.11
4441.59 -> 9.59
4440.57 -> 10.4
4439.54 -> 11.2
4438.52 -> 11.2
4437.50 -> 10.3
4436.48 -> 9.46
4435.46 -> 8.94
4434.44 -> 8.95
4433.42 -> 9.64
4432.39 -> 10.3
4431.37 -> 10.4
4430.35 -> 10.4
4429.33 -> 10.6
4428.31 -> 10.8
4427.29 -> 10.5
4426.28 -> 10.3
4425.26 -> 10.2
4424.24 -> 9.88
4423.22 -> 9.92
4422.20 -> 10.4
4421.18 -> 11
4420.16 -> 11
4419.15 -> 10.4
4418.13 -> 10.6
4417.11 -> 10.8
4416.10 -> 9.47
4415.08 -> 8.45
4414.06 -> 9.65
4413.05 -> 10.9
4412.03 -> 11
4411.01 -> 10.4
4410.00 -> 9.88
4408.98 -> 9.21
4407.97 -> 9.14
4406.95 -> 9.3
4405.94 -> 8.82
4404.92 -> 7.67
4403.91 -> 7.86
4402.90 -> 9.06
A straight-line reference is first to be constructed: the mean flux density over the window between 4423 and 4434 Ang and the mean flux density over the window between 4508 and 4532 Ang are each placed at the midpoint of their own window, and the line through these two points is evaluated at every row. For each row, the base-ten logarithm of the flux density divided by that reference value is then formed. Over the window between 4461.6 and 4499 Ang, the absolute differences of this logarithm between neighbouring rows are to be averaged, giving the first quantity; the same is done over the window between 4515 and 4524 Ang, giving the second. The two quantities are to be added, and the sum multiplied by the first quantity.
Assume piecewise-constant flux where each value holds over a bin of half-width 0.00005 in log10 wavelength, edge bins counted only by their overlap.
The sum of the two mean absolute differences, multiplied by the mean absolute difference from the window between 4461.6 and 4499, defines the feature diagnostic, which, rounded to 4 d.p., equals 0.0003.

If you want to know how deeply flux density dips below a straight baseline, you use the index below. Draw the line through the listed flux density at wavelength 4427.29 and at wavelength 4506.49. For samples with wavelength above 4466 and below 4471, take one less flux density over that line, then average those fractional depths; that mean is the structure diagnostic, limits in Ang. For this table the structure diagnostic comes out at 0.11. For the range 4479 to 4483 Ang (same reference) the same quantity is 0.14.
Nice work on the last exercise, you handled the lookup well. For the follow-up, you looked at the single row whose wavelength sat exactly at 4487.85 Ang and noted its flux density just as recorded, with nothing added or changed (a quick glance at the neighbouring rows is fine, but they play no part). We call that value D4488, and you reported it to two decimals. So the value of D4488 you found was 11.20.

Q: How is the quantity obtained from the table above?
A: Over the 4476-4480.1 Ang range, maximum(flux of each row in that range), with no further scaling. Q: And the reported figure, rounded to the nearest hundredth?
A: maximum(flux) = 11.10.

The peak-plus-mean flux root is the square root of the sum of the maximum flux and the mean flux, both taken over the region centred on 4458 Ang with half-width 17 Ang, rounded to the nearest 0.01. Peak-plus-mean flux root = 4.57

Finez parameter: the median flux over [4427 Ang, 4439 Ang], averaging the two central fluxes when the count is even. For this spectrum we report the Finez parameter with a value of 10.35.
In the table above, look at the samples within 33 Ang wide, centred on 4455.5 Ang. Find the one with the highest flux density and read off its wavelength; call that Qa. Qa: 4439.54 Ang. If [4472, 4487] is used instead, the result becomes 4486.82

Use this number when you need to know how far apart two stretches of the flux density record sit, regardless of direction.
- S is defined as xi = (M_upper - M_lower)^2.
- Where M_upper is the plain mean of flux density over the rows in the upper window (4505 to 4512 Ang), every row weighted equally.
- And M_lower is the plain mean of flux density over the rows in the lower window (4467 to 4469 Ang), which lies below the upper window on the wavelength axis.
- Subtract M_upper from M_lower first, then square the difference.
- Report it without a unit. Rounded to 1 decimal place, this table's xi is 3.2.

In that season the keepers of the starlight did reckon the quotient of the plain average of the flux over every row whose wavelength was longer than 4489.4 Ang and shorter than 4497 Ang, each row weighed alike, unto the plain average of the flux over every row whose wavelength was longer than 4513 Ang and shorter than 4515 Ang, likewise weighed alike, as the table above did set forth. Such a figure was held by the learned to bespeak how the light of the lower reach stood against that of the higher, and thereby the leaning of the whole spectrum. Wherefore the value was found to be 0.94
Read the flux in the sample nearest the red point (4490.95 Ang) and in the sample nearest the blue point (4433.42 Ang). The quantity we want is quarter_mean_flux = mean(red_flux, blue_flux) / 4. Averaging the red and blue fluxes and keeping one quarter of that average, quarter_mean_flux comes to 2.49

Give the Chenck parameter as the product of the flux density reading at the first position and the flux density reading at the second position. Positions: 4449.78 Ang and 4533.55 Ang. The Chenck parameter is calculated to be 100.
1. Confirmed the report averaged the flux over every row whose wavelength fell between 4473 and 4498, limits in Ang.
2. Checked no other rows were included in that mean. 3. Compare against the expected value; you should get 10.4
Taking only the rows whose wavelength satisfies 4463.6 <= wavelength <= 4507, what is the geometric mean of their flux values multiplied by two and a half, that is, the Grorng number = 26.2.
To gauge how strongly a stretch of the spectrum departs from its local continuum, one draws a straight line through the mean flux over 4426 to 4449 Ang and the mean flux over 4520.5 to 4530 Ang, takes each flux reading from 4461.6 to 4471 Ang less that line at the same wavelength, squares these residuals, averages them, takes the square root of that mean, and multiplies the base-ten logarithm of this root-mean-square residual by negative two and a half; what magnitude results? 1.20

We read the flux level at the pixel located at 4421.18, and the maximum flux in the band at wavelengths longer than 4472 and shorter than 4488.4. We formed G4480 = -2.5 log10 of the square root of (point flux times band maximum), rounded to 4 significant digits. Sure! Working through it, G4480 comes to -2.628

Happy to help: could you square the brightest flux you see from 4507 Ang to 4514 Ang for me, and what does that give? 135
